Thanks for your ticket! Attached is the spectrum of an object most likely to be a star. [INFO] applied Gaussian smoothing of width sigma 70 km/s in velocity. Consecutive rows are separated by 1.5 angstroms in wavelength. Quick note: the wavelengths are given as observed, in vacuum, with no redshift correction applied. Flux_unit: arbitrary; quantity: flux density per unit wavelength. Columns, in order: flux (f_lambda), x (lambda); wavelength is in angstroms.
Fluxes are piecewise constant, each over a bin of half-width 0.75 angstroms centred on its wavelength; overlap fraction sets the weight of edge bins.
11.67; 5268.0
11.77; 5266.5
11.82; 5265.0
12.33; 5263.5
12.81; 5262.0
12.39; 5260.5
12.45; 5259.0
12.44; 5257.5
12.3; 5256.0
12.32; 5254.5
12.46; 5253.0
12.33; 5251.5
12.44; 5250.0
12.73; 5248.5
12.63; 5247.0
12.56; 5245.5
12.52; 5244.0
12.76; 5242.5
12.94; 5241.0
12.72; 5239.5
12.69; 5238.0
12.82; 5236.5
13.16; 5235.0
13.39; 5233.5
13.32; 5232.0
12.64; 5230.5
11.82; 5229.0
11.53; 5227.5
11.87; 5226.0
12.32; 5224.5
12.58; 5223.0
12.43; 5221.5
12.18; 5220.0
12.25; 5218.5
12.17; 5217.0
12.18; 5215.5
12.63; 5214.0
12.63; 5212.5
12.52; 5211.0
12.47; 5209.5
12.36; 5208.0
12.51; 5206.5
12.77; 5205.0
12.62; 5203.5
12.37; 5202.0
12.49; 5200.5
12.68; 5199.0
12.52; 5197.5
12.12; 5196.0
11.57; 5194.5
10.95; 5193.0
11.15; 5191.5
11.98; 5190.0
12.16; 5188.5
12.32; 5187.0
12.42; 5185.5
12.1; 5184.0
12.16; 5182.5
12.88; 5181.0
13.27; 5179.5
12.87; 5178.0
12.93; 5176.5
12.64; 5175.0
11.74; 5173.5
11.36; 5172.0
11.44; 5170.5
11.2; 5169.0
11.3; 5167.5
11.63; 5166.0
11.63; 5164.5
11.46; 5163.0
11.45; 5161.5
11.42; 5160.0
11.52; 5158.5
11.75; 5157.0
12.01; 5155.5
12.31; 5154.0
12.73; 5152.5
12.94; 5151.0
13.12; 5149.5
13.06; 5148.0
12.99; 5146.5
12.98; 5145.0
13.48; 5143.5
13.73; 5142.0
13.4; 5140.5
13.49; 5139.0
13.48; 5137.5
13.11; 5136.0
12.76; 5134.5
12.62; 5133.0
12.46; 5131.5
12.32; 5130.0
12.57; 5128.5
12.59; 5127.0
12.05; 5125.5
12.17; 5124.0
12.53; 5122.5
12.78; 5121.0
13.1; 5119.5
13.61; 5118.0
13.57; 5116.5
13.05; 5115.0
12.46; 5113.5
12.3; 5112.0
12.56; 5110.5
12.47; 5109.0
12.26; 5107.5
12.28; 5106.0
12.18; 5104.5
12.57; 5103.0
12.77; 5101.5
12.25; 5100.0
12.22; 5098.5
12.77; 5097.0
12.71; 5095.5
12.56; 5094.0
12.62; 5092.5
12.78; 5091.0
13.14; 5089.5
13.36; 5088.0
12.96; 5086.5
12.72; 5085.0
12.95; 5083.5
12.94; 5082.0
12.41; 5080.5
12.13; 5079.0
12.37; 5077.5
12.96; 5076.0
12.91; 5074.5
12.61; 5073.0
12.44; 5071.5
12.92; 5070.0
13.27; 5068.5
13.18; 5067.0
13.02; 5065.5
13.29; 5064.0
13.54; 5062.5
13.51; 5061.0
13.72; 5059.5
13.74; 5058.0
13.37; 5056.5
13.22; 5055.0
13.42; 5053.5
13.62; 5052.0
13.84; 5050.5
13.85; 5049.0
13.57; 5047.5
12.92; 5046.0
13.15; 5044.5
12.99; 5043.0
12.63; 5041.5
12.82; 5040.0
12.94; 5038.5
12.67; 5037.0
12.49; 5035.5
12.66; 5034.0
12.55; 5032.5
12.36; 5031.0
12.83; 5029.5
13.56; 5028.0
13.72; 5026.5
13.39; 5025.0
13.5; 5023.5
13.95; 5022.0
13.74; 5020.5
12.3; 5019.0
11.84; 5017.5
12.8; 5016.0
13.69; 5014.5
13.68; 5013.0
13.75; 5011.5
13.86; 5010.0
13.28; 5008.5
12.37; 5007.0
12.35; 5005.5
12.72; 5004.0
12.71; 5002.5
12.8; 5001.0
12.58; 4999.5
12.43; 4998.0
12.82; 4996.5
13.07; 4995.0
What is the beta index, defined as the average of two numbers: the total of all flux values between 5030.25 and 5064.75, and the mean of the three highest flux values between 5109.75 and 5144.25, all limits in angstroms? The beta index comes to 158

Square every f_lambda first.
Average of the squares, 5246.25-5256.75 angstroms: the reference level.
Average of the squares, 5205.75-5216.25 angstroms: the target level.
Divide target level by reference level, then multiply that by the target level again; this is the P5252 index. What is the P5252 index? 156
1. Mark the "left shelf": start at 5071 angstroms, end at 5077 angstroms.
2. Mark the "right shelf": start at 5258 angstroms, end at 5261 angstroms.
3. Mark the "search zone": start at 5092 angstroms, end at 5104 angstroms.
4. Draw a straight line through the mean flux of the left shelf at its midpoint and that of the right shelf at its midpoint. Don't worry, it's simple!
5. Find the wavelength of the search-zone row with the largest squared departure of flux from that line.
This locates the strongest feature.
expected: 5098.5 angstroms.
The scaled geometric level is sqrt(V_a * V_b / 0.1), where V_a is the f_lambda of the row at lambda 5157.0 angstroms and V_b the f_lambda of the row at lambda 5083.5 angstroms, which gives 39.0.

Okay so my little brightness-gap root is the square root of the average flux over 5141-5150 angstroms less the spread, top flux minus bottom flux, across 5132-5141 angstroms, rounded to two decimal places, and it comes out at 3.52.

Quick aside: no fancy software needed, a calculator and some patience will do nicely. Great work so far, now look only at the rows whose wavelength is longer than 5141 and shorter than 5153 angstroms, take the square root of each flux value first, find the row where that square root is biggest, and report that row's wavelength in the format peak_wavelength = 5142.0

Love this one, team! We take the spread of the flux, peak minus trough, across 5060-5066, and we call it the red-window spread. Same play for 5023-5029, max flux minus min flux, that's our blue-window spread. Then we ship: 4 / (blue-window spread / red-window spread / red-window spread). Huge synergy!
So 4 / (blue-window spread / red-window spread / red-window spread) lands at 3.3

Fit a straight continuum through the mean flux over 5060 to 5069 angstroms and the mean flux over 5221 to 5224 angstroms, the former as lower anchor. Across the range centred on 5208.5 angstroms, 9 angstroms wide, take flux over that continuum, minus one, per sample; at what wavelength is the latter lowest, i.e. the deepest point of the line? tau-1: 5208.0 angstroms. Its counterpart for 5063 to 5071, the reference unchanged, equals 5070.0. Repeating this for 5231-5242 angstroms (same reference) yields 5238.0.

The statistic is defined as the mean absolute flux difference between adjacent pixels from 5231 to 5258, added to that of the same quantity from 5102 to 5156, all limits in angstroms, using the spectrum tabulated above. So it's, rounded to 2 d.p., 0.38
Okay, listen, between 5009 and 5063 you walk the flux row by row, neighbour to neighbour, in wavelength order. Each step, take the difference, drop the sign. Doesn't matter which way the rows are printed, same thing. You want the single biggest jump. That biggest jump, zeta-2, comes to 1.4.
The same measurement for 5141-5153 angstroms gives 0.5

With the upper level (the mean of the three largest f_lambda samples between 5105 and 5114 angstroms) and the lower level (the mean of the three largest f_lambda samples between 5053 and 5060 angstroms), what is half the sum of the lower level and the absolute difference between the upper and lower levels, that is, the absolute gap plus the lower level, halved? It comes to 7.4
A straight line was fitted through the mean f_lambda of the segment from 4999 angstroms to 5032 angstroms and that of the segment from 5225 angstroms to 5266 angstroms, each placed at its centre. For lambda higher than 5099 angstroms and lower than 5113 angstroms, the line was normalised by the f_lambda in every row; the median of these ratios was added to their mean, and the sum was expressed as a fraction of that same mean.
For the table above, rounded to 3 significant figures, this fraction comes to 2.01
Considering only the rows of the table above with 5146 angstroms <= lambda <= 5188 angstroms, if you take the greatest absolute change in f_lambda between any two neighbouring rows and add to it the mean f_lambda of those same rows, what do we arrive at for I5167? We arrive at 13.1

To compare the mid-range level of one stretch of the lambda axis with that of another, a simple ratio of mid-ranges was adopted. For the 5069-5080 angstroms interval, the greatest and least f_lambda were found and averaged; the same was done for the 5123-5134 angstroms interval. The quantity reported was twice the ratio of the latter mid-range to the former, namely 1.97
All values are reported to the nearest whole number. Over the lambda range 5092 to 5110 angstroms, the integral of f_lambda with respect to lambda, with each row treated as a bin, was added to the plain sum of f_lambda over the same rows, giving 374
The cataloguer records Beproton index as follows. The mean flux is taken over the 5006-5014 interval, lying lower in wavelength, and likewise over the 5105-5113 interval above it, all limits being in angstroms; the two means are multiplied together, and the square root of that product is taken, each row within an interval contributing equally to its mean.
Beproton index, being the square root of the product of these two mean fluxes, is 12.9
